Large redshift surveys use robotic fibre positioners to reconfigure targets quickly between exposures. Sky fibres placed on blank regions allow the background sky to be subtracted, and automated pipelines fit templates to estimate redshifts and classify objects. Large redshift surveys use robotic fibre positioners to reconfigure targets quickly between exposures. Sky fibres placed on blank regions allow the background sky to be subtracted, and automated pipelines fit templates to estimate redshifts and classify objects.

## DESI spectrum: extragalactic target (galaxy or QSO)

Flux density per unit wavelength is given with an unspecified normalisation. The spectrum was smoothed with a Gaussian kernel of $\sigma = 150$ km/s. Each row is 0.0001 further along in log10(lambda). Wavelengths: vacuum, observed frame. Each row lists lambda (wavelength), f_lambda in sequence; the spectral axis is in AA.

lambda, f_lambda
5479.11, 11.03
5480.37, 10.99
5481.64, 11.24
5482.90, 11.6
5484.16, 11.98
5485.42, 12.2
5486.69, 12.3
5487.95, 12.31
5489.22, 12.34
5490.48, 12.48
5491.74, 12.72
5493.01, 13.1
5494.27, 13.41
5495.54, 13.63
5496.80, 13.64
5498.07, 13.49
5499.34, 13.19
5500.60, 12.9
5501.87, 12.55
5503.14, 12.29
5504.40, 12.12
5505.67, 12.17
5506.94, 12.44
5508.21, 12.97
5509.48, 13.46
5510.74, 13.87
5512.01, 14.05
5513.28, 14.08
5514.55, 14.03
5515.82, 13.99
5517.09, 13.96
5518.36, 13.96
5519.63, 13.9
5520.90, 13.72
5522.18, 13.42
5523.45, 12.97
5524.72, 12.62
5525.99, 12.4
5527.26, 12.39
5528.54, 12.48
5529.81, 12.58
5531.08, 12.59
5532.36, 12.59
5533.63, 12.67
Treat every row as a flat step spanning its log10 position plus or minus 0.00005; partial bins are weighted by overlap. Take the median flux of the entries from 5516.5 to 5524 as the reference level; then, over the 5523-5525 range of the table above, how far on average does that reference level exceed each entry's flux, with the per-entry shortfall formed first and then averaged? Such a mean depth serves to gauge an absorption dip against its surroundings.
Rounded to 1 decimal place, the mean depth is 1.0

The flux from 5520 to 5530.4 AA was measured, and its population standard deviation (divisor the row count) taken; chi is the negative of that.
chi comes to -0.47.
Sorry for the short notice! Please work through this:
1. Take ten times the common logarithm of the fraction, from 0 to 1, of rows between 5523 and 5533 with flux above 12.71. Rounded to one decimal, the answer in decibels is -9.0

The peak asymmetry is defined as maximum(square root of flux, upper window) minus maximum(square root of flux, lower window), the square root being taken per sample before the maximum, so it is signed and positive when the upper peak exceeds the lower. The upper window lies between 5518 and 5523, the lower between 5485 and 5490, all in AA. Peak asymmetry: 0.22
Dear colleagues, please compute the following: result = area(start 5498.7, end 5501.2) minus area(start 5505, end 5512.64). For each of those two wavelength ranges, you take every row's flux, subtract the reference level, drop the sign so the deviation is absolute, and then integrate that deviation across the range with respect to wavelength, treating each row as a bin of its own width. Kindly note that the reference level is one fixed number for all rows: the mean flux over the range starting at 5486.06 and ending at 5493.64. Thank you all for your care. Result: -4.6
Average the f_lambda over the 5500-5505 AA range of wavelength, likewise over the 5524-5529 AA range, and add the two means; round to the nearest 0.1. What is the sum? 24.9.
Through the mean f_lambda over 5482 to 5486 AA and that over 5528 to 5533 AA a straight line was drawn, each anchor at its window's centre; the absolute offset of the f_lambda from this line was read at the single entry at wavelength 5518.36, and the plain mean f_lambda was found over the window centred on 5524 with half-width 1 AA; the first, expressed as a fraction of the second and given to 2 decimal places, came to 0.12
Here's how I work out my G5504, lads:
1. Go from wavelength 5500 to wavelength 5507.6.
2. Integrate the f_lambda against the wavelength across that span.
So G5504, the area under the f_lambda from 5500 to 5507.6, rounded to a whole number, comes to 94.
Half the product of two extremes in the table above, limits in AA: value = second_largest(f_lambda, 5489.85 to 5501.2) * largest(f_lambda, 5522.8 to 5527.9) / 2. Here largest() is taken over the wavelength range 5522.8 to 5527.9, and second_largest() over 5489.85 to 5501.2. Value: 88.4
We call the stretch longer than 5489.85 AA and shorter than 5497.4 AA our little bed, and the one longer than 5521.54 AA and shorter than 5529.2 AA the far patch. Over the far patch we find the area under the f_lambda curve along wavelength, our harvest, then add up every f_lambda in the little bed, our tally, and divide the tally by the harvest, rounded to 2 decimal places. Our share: 0.81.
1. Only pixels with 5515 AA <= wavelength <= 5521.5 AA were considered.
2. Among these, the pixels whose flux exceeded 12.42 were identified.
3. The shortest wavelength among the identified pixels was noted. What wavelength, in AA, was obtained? 5515.82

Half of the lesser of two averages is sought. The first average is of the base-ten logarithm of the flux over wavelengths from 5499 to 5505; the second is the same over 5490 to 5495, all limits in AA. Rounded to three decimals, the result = 0.550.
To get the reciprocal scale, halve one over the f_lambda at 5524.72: 0.0396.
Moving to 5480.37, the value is 0.0455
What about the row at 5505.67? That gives 0.0411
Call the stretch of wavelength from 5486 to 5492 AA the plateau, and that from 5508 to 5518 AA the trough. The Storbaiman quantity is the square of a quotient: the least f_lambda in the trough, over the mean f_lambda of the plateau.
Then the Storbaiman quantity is 1.09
